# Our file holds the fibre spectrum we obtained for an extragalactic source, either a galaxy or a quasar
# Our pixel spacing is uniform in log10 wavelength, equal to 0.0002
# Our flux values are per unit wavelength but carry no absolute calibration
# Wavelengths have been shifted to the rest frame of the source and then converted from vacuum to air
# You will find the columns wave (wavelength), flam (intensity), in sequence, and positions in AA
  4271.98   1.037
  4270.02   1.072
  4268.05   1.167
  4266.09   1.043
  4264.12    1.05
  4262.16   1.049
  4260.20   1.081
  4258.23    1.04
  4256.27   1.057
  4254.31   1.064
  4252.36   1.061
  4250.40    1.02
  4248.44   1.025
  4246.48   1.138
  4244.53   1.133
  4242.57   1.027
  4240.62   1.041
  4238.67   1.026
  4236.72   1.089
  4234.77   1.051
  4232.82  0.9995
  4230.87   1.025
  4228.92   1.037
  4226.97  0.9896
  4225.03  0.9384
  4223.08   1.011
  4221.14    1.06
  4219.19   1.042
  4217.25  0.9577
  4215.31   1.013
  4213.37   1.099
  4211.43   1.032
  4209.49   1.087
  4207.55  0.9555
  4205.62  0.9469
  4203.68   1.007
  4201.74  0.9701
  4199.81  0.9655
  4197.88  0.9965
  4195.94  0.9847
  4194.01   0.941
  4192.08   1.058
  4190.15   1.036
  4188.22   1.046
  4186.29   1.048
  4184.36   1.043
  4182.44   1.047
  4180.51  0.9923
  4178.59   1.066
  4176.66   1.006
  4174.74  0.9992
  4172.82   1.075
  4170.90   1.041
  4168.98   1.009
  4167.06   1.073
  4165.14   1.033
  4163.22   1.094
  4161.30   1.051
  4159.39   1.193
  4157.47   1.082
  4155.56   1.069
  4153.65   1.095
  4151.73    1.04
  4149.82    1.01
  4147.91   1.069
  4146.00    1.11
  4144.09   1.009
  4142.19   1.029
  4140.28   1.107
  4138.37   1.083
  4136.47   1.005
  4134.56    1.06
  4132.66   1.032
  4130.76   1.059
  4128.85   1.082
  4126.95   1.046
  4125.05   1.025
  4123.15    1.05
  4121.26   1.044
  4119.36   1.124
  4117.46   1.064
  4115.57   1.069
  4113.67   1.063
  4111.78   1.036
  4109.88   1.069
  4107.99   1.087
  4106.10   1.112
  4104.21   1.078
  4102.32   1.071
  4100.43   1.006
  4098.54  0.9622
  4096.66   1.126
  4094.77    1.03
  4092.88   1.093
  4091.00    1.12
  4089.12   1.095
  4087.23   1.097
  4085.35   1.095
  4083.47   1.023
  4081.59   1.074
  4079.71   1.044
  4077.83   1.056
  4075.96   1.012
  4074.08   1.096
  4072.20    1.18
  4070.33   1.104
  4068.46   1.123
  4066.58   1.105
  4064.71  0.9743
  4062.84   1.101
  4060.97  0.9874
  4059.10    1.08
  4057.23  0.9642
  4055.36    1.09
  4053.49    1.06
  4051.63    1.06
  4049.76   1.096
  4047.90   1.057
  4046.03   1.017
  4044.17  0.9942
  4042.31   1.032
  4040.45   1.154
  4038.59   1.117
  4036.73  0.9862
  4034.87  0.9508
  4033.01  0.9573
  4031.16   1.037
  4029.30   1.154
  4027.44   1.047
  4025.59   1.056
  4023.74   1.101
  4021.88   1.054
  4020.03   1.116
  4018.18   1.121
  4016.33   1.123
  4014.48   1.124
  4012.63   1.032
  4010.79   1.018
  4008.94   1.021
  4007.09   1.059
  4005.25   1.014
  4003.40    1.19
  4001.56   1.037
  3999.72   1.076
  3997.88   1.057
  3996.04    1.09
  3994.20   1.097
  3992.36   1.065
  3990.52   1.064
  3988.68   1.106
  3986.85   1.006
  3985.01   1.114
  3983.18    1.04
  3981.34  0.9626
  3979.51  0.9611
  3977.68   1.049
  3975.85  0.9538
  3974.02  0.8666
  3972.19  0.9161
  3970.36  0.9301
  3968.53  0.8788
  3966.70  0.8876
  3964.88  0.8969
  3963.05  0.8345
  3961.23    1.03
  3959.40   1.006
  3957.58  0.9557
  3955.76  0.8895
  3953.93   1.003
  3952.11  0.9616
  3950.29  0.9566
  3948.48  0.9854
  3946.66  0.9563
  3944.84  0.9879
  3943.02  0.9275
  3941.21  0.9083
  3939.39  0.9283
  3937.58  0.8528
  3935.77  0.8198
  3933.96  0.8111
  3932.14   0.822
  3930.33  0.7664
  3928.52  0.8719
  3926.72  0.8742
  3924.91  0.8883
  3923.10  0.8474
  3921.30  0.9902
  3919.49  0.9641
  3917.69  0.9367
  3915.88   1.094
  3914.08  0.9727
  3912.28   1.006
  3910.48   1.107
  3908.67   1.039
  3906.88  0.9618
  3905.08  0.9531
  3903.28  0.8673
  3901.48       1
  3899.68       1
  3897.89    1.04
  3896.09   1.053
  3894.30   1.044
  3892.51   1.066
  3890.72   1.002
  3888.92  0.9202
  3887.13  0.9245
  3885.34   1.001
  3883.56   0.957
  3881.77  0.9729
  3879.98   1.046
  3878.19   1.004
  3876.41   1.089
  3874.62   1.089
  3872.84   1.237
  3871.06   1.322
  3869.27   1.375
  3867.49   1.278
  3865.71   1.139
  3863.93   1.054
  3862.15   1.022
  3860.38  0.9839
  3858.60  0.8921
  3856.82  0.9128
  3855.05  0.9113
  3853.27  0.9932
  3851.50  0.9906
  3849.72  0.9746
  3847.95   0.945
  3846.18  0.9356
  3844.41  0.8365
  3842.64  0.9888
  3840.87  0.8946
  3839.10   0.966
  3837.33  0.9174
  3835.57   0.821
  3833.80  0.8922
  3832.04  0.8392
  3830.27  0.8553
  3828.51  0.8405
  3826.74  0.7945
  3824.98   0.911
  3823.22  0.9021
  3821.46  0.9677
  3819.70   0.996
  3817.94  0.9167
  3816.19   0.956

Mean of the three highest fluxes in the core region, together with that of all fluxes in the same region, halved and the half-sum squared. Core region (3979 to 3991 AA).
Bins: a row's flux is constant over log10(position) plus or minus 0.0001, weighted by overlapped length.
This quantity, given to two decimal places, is 1.14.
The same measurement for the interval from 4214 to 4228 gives 1.04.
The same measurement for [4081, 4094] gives 1.20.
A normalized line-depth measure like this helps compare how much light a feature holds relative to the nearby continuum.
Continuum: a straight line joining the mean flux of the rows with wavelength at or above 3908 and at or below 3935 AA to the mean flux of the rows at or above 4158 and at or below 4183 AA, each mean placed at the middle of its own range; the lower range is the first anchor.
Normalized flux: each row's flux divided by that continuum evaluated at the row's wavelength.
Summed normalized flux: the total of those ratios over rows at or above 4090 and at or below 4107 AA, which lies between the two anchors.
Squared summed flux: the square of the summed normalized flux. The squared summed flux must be 89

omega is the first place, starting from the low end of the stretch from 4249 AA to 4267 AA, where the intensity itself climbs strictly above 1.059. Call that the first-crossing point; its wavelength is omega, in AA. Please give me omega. 4252.36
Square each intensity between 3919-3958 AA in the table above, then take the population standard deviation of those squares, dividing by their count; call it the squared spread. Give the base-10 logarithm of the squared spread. -0.93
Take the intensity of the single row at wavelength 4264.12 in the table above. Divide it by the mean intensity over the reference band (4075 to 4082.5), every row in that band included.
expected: 1.00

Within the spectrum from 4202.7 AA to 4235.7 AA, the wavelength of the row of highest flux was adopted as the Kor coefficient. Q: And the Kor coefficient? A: 4213.37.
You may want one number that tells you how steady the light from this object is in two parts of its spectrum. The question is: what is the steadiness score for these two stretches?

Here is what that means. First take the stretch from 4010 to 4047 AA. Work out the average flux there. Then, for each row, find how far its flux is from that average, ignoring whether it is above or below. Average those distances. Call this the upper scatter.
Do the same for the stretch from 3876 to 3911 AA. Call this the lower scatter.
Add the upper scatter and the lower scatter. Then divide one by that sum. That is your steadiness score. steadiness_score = 10.0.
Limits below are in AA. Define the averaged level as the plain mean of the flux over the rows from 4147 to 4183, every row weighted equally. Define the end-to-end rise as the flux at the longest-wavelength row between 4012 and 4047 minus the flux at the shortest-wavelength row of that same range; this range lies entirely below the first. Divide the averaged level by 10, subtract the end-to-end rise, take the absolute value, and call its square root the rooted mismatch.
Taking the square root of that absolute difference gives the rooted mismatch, 0.35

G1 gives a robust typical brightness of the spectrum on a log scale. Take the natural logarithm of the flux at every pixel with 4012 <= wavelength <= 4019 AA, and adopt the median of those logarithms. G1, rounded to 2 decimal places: 0.12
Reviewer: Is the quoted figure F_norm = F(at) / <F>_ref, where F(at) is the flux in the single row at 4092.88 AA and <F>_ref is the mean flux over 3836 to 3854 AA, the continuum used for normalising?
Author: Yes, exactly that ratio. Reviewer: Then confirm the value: 1.16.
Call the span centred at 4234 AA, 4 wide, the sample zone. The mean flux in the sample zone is 1.03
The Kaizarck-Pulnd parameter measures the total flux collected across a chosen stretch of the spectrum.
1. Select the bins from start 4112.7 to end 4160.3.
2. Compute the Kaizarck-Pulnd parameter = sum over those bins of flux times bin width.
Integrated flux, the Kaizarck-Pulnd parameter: 51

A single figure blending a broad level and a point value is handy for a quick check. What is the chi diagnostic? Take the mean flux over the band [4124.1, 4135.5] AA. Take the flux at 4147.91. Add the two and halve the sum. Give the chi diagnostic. 1.06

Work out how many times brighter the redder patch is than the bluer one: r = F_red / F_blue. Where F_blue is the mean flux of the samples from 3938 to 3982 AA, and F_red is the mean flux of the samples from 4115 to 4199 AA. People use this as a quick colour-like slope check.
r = 1.11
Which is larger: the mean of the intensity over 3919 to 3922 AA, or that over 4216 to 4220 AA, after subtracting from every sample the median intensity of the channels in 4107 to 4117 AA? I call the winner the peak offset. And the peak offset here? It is -0.07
